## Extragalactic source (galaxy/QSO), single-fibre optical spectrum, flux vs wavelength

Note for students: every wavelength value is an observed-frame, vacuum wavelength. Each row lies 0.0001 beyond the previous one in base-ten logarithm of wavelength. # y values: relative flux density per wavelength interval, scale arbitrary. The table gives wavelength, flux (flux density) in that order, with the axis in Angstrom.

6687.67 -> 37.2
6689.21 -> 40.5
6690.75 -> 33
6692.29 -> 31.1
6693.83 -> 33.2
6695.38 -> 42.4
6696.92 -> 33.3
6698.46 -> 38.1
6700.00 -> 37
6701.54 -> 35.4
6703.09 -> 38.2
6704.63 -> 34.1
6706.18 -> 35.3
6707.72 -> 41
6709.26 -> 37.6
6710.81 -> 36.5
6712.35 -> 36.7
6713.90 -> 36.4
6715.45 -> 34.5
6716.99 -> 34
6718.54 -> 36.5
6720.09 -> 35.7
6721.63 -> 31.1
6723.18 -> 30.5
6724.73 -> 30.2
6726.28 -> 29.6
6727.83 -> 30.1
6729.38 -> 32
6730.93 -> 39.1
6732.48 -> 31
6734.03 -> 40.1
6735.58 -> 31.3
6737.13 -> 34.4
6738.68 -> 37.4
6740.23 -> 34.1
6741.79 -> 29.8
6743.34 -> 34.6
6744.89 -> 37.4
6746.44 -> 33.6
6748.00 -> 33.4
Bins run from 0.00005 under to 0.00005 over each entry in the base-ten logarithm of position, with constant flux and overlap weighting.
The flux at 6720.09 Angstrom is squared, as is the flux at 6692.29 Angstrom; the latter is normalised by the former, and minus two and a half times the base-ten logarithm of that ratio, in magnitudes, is 0.30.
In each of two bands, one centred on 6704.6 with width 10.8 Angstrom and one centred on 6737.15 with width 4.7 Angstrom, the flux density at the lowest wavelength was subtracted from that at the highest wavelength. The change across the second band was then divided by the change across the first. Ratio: 10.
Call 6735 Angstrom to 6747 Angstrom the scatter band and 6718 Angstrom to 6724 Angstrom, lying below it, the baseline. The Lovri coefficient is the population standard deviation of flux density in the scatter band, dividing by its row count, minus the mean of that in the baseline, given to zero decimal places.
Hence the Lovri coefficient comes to -31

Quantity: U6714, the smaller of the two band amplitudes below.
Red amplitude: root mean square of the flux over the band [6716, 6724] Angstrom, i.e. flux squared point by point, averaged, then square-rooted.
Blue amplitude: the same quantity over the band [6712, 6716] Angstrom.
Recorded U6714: 33.6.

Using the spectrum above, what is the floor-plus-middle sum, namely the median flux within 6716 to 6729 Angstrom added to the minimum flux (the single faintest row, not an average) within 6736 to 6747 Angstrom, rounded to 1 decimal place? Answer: 60.6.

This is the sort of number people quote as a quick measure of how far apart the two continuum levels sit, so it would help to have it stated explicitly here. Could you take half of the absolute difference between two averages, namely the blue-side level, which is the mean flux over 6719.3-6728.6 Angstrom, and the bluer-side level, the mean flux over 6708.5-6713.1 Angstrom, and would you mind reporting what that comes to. 2.9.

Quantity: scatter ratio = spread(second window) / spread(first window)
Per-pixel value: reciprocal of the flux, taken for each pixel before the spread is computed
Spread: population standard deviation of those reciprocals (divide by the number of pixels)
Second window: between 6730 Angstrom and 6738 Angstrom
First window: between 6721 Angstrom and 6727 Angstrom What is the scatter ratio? 5.2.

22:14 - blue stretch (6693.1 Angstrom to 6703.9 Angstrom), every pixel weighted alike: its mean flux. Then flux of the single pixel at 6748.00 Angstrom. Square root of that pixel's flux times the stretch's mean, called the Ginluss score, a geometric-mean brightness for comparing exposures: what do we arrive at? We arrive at 35.1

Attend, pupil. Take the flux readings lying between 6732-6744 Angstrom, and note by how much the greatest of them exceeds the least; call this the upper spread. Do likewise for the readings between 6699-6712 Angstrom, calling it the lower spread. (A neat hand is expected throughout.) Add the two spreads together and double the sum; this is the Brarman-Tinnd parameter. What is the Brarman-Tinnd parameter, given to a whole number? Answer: 34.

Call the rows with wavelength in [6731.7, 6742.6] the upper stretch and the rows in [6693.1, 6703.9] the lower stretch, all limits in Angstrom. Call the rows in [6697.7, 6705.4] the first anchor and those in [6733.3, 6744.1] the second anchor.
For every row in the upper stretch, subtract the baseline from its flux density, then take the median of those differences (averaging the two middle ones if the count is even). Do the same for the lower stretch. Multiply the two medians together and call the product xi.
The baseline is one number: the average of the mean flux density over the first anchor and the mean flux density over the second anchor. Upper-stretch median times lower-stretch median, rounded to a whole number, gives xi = -2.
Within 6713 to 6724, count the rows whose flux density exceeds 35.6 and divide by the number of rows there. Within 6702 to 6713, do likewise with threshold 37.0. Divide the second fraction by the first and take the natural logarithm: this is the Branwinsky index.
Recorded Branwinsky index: 0.0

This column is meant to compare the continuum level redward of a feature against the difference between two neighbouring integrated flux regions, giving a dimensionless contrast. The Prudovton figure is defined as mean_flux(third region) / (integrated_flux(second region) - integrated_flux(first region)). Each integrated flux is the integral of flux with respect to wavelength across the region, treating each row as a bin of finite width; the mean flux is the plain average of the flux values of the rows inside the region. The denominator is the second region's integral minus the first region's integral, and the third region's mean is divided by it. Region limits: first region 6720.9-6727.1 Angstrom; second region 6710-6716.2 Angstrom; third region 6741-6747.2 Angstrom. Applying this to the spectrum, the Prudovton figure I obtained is 1.0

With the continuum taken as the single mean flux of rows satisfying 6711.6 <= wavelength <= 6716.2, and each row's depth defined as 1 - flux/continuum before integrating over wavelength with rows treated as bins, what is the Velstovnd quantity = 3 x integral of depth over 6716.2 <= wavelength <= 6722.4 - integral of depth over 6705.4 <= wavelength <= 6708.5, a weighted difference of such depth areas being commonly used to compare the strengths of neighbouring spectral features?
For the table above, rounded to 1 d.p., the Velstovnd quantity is 1.0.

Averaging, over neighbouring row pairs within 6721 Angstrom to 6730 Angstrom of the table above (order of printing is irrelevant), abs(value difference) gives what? 1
